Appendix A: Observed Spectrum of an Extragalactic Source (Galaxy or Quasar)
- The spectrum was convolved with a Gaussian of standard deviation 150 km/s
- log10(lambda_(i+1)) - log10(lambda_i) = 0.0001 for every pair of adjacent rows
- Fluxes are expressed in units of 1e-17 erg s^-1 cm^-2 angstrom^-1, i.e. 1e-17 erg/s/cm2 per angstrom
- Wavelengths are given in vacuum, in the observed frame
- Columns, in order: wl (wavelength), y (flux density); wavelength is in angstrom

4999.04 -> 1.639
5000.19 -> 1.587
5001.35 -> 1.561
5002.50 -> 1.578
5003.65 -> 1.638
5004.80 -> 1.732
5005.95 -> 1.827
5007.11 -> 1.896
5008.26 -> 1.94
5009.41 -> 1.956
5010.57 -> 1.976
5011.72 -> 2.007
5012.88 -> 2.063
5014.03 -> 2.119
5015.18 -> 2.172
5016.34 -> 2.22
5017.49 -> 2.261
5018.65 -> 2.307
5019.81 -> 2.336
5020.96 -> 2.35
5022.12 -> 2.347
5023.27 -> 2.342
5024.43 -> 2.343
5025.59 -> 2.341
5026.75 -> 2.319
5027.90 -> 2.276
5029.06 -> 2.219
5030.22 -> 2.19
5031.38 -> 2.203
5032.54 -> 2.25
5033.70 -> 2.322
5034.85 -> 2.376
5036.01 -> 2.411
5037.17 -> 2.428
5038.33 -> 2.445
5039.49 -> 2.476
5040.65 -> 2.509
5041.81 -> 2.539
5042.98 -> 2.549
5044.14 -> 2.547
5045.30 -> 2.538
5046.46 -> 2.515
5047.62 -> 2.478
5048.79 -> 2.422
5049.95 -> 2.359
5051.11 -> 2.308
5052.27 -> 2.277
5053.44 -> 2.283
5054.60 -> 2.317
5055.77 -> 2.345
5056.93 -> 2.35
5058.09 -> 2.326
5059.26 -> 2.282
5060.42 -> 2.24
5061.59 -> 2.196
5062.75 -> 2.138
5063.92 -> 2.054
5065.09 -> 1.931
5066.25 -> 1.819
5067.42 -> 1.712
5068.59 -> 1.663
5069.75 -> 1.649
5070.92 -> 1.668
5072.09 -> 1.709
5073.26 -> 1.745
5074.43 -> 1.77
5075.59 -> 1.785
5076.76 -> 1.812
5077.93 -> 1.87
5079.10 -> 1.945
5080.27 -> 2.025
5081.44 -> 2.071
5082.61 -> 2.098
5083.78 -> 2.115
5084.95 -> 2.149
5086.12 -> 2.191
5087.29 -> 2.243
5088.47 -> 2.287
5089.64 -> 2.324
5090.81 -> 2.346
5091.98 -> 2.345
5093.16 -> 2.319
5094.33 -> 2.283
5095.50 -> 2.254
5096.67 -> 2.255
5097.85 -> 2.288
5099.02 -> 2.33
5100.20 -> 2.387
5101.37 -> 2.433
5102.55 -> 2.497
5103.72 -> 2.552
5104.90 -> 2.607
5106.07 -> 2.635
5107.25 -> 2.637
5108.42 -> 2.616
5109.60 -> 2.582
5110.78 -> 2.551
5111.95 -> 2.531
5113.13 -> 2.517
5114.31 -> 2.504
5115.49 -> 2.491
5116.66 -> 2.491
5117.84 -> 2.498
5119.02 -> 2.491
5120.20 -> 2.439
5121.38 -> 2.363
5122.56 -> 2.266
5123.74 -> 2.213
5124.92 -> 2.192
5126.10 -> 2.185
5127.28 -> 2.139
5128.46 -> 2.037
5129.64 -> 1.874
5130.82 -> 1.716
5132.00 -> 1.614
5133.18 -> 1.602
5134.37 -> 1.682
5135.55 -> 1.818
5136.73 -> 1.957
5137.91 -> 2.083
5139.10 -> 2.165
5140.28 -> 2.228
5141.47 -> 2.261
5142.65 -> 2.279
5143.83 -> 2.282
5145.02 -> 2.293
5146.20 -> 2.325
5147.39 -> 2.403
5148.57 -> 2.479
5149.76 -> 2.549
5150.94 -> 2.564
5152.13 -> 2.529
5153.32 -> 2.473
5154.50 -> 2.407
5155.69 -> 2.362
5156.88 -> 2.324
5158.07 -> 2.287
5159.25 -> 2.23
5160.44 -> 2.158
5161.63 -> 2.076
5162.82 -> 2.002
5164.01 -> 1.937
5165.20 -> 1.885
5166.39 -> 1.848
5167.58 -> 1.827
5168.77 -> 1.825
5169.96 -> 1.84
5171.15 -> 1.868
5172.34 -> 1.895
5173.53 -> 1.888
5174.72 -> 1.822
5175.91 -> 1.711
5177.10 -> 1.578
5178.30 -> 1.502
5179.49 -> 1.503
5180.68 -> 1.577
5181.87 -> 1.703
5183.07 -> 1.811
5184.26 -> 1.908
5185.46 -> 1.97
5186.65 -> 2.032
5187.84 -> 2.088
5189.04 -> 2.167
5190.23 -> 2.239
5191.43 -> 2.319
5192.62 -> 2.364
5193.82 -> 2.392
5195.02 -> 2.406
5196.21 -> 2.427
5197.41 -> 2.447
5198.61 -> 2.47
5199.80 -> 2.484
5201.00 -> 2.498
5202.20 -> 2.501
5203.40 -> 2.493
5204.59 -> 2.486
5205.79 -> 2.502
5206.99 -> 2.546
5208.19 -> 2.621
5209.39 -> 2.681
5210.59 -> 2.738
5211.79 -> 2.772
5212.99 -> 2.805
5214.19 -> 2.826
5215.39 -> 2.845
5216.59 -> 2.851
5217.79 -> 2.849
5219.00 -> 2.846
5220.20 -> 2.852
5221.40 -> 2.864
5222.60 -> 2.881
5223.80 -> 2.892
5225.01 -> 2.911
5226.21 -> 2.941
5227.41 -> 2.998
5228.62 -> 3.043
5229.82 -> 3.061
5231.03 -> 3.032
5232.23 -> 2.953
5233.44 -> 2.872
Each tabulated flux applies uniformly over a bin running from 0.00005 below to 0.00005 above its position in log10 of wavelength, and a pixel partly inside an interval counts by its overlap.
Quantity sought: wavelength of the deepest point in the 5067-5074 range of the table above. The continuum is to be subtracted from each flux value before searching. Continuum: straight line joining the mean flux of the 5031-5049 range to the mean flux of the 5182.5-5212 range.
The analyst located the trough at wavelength 5069.75 angstrom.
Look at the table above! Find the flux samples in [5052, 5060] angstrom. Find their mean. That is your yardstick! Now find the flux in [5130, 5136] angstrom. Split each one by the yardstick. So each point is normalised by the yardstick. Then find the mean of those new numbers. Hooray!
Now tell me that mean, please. 0.73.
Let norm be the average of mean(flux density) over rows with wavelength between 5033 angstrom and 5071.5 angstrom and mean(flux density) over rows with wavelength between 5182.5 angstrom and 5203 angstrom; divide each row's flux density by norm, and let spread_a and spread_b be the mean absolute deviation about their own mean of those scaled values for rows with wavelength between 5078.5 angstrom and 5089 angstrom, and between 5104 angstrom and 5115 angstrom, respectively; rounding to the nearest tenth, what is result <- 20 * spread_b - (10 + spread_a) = -9.6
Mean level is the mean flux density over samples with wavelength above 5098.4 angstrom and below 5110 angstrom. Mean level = 2.5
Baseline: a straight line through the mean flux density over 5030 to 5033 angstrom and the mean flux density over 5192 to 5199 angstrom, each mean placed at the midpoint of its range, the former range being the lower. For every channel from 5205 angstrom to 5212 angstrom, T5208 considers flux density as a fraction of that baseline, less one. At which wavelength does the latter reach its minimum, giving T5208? 5205.79 angstrom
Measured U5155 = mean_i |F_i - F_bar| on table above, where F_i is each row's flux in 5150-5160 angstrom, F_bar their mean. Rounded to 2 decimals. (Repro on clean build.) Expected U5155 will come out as 0.10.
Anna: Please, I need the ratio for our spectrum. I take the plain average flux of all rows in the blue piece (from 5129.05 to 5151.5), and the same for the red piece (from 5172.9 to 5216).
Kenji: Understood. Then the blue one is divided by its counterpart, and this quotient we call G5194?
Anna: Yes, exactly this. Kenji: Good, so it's 0.94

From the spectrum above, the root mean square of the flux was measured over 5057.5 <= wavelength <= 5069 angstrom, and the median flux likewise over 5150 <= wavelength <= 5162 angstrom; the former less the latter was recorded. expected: -0.3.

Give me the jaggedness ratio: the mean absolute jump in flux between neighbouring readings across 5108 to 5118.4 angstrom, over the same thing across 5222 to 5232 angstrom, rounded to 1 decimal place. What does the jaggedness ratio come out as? 0.6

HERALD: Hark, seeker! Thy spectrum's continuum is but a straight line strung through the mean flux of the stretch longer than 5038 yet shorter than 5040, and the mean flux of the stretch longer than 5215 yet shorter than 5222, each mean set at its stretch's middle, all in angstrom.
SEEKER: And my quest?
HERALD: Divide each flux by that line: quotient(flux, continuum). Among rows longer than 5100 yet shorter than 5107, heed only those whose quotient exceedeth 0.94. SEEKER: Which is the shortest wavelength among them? 5102.55 angstrom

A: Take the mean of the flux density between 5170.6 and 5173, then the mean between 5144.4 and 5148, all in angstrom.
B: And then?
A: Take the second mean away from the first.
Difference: -0.5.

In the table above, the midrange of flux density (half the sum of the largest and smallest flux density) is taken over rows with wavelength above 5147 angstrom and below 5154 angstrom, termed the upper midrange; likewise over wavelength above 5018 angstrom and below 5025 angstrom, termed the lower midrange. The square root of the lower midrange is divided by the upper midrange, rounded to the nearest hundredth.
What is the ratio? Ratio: 0.61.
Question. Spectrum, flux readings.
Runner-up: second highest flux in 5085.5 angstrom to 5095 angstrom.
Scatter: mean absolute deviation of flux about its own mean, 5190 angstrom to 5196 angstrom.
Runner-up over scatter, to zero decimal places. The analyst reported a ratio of 45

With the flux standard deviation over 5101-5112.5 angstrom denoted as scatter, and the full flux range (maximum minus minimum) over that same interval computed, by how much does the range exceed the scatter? 0.14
